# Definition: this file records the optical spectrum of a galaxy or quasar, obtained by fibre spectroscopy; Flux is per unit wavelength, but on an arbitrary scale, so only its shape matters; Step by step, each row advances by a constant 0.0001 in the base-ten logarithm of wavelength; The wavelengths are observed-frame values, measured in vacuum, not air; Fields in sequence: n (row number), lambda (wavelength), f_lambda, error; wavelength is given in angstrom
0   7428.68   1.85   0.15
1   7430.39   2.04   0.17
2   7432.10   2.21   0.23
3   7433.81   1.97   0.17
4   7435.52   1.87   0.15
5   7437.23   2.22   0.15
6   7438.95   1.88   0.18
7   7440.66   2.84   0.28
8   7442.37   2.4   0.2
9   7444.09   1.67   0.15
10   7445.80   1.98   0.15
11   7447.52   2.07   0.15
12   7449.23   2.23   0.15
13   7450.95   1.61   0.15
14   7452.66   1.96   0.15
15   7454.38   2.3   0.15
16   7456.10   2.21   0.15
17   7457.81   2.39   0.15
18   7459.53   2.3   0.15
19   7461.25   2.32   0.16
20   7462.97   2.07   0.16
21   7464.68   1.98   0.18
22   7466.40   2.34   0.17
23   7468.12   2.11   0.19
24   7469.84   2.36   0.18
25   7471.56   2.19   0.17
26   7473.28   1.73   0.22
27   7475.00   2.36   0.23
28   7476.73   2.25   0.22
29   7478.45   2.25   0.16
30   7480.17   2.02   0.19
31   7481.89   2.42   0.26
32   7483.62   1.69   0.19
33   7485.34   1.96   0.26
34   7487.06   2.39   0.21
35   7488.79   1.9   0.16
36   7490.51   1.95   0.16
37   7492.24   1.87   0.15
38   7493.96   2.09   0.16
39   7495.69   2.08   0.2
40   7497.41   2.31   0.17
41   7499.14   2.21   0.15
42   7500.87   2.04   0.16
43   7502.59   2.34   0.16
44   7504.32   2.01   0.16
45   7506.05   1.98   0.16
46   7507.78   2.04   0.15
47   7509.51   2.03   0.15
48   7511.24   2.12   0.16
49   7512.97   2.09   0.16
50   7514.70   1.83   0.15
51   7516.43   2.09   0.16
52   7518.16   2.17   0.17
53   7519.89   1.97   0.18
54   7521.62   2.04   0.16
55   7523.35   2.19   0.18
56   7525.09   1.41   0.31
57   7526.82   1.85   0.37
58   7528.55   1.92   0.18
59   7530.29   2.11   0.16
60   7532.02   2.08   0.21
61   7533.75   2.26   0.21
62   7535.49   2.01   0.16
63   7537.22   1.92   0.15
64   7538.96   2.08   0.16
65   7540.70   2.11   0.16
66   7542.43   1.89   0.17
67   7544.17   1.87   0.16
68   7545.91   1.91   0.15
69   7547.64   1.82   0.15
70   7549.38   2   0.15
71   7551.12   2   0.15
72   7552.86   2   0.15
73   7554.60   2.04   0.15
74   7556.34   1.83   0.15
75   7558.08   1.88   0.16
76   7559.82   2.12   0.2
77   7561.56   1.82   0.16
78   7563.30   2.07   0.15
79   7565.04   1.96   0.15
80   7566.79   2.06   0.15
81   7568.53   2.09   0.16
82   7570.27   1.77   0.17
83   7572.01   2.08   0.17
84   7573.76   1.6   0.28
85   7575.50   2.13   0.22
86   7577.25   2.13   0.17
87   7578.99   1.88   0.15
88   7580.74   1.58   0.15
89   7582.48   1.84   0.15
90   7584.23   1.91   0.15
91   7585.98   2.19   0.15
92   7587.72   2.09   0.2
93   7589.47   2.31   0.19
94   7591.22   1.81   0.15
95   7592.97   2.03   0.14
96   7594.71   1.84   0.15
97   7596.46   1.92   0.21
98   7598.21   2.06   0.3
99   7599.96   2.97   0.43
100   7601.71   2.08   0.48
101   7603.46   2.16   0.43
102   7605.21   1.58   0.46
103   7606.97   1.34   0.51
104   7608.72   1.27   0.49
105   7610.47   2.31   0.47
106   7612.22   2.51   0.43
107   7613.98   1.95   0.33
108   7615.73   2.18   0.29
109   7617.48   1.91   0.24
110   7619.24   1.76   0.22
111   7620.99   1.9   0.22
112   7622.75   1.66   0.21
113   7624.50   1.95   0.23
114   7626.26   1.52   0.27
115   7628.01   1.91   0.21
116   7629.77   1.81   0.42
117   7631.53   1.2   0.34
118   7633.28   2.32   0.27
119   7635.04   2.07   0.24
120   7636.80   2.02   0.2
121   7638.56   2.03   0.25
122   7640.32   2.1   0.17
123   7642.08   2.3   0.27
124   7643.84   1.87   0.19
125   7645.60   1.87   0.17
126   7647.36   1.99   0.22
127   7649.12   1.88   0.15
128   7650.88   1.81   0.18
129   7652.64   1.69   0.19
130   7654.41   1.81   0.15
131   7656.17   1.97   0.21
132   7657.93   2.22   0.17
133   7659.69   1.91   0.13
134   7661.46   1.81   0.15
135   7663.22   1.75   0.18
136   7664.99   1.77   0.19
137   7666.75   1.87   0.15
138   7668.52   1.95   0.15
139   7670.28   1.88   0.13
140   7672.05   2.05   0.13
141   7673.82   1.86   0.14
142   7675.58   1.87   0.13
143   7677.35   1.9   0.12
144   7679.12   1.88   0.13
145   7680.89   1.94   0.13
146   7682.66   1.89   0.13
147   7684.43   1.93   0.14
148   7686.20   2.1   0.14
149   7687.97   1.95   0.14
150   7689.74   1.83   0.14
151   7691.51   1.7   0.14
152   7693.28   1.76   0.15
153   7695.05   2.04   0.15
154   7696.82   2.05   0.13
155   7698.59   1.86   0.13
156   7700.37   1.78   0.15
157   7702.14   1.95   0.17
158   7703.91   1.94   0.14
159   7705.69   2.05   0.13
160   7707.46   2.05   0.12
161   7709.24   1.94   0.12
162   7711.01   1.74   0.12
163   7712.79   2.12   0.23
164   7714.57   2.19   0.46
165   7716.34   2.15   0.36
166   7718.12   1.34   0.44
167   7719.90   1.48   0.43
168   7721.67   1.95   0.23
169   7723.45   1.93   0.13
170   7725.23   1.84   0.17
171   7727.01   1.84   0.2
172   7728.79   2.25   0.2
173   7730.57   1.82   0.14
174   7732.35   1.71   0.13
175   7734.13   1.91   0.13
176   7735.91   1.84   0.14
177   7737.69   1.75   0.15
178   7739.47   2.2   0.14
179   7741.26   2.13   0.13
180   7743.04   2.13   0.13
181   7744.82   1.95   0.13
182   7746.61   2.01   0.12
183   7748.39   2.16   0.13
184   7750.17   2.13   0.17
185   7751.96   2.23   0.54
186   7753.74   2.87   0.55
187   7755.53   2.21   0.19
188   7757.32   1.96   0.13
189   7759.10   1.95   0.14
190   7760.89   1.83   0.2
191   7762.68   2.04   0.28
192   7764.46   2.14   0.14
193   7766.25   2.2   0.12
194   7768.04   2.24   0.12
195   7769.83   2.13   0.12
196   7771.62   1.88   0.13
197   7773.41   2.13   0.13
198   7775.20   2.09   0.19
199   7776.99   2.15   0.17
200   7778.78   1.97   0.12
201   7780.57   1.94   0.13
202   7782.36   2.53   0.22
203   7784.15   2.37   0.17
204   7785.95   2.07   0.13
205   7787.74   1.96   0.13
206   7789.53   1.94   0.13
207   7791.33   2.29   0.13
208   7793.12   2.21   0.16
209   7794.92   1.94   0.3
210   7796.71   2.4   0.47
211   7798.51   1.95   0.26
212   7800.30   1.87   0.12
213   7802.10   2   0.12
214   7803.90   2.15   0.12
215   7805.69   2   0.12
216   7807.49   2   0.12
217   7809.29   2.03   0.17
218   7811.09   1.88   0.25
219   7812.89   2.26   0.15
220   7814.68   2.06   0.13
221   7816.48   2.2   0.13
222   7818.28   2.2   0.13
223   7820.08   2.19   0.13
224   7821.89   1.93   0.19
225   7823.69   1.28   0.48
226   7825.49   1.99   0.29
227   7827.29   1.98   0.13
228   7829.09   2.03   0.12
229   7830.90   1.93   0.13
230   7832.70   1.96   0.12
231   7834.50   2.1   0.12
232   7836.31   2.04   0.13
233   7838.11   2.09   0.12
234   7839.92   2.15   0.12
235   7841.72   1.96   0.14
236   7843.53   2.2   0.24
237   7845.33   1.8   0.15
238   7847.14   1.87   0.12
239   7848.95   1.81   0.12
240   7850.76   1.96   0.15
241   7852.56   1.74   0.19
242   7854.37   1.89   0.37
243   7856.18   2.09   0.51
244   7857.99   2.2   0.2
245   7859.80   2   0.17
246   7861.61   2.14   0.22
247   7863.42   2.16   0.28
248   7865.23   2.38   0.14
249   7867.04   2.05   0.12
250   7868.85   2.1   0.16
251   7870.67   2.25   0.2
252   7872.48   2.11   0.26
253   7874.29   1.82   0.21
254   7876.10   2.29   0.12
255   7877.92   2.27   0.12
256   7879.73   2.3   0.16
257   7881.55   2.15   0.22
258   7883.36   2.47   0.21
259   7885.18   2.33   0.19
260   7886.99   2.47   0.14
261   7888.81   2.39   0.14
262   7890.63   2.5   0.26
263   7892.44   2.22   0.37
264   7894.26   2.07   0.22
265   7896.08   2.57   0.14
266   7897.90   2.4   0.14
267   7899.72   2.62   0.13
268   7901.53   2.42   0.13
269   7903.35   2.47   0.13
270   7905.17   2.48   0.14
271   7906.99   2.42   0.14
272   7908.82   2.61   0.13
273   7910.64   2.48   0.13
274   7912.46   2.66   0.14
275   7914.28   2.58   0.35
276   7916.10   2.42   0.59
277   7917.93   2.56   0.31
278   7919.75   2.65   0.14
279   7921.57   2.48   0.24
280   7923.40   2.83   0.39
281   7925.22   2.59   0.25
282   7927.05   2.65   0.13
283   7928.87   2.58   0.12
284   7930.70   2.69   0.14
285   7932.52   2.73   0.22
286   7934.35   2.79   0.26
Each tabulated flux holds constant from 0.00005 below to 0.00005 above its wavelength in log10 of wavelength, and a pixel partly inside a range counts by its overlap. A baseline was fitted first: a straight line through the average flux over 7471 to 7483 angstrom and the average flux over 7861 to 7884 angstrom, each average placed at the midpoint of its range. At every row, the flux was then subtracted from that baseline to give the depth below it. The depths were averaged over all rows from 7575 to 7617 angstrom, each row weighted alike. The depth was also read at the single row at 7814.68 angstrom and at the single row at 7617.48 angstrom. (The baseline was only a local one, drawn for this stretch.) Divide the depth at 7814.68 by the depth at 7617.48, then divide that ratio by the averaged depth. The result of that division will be 3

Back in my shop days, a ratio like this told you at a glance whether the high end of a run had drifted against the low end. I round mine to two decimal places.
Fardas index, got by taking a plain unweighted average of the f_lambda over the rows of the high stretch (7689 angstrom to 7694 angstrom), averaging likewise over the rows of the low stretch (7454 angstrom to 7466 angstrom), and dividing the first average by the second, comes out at 0.79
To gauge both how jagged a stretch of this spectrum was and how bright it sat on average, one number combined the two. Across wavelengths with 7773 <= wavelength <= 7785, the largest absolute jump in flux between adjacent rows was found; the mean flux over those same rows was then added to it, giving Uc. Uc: 2.76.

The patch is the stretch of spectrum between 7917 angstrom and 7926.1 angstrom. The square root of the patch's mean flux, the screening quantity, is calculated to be 1.62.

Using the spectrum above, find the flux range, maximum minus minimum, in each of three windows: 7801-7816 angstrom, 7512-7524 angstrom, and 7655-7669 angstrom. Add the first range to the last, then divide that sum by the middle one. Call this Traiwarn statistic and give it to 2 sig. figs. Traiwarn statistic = 2.4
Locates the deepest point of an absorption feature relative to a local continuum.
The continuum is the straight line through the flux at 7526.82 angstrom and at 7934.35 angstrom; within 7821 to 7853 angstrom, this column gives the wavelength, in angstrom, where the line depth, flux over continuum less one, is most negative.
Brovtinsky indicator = 7823.69 angstrom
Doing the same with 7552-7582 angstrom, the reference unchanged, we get 7580.74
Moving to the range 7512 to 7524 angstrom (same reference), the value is 7514.70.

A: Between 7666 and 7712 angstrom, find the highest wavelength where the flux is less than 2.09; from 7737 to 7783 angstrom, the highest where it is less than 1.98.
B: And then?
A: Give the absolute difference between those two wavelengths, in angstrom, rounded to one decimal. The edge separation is 69.6 angstrom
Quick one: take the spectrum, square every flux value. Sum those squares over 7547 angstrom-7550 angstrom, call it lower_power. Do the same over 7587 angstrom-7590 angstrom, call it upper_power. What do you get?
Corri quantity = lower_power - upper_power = -2.4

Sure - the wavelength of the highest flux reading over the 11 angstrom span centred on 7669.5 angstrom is 7672.05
